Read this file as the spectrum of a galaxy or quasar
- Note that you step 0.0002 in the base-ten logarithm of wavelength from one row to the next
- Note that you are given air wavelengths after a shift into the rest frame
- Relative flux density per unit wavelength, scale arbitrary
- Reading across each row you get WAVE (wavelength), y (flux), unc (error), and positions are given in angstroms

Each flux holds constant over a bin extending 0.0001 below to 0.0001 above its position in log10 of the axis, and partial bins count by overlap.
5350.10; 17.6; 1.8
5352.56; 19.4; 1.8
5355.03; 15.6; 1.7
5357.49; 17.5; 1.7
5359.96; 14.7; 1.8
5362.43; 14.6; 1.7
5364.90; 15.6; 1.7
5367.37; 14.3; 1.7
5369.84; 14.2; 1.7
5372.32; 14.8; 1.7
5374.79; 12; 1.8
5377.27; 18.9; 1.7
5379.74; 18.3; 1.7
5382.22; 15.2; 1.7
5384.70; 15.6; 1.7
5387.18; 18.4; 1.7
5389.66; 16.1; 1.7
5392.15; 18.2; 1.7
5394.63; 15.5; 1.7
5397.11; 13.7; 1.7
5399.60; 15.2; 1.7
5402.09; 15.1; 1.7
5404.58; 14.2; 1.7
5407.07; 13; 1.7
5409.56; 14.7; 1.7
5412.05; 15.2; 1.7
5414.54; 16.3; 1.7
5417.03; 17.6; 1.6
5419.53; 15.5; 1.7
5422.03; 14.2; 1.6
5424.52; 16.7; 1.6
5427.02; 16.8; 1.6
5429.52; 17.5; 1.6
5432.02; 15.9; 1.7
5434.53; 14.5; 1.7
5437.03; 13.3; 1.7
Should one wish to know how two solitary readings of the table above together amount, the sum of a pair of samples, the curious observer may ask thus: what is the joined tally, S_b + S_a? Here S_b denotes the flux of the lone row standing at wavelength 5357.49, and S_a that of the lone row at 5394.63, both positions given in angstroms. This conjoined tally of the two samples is 33.0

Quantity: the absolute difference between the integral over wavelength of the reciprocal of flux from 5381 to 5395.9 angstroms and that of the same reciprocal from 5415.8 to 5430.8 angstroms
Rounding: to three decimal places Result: 0.012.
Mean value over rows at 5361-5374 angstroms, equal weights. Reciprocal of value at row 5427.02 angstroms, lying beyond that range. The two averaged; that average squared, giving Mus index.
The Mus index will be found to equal 54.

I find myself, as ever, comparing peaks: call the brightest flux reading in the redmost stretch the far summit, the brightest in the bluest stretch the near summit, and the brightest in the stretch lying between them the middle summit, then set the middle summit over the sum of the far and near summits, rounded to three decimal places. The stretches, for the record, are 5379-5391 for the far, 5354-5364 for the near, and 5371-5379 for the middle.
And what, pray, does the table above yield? 0.526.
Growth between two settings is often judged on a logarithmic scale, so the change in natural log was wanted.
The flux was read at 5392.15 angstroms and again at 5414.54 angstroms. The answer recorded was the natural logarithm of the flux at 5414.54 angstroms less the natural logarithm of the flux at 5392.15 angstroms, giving -0.11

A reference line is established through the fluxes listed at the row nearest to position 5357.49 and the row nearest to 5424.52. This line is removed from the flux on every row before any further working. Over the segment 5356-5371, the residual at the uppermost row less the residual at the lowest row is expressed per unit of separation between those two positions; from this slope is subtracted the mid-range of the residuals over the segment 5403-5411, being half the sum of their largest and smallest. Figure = 2.8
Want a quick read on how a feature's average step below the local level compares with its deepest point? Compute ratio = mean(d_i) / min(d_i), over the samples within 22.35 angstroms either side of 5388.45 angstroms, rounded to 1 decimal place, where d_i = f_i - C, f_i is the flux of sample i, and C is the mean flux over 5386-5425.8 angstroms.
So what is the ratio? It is 0.1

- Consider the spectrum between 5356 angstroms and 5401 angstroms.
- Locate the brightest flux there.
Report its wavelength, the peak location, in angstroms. 5377.27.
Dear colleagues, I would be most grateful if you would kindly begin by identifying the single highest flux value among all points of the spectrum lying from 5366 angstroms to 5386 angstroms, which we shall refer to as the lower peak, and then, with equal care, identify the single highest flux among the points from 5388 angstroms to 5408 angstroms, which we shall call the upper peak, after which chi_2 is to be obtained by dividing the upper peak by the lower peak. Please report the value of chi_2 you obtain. 0.96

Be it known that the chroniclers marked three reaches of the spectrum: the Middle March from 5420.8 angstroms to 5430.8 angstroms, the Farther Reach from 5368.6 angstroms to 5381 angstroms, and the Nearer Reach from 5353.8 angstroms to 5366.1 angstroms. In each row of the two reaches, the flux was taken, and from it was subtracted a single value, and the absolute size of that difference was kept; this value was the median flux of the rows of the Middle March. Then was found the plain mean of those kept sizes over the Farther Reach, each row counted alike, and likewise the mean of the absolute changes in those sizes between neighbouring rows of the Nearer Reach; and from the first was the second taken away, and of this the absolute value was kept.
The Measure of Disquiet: 1.9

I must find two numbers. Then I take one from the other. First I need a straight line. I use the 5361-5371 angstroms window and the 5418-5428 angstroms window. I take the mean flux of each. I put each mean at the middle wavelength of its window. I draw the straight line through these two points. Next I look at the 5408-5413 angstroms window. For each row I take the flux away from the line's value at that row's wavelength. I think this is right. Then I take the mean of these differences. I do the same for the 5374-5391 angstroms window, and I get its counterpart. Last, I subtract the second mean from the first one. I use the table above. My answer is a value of 2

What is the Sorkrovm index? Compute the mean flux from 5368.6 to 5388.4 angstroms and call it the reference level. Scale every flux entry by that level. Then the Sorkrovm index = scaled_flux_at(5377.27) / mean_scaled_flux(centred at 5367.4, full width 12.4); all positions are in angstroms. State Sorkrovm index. 1.29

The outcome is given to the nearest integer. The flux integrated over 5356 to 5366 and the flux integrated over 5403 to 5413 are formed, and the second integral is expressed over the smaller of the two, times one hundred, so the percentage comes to 100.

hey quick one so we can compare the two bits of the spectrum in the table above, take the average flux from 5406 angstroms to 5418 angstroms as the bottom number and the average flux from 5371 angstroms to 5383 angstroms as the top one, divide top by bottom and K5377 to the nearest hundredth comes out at 1.03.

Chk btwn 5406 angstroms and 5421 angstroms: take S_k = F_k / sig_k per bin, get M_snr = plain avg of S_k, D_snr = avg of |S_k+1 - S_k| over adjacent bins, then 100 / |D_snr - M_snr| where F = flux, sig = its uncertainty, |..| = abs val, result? 12.3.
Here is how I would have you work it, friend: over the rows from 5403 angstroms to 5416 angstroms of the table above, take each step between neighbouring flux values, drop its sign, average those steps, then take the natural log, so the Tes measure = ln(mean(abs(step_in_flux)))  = 0.12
